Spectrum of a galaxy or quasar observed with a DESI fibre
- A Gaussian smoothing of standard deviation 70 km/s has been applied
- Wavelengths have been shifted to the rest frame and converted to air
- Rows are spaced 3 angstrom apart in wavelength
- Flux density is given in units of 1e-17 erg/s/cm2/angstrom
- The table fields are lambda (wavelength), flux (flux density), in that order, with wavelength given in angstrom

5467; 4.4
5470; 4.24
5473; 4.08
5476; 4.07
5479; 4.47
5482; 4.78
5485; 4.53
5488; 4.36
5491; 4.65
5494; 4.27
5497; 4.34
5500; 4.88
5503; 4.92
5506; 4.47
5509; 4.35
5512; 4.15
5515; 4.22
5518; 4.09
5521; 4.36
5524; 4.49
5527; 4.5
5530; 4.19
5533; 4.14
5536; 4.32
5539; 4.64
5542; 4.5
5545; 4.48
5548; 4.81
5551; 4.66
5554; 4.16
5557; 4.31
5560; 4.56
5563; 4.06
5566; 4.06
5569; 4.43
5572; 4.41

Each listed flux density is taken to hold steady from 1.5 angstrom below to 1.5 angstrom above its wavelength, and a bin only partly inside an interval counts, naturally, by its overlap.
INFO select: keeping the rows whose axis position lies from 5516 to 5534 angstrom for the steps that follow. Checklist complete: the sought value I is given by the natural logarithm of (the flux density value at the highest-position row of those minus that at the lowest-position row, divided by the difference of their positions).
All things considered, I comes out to -5.7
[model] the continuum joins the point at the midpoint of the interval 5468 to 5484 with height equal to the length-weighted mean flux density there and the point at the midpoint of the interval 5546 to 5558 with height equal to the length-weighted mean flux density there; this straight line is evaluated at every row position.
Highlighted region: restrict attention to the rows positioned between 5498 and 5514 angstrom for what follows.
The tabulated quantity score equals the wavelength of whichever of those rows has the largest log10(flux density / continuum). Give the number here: 5503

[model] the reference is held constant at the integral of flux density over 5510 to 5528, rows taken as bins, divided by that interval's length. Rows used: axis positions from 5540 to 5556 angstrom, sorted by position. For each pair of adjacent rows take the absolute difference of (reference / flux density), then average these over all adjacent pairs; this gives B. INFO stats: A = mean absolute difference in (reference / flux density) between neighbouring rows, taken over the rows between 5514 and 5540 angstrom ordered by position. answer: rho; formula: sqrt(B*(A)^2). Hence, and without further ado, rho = 0.0092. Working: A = 0.040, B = 0.052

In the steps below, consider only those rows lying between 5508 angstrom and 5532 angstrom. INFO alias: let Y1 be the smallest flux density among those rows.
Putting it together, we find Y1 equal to 4.09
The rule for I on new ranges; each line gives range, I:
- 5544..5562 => -5.2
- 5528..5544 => -3.7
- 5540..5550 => -3.0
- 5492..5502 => -2.3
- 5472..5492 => -3.5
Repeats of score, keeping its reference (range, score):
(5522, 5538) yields 5527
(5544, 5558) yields 5548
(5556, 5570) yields 5560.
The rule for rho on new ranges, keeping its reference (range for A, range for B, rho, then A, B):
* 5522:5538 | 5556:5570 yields 0.0082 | 0.032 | 0.065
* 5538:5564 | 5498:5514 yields 0.0114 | 0.056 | 0.042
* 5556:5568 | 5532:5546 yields 0.0108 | 0.057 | 0.036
